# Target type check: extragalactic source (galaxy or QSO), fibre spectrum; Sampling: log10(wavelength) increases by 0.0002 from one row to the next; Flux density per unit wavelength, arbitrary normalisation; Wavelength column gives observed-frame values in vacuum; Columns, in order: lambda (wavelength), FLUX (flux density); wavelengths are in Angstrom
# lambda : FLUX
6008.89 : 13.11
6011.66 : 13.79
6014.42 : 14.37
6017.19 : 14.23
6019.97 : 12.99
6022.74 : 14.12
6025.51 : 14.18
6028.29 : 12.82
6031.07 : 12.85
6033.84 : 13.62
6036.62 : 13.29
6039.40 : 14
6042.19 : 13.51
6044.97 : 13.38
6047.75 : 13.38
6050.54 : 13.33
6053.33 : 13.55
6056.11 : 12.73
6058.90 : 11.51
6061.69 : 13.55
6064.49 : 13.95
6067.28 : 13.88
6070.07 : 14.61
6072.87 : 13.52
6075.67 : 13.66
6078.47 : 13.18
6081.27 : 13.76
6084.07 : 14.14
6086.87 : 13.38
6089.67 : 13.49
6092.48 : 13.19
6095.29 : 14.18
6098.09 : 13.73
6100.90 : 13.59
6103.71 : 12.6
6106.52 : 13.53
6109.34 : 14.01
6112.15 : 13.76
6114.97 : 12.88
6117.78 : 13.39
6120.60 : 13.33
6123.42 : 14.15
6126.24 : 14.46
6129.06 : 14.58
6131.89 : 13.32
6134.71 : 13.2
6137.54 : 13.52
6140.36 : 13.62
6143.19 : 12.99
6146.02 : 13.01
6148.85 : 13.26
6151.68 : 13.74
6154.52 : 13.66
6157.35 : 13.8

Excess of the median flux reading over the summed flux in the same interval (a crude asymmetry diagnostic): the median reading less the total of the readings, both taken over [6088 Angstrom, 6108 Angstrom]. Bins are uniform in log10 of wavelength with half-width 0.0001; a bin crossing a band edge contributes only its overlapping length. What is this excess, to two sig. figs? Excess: -81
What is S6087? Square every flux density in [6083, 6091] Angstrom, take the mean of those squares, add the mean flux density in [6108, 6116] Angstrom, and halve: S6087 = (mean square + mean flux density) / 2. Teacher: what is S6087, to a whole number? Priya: 100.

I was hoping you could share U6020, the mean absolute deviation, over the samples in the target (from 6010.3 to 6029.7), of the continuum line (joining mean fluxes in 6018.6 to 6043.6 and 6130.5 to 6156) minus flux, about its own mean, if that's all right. 0.50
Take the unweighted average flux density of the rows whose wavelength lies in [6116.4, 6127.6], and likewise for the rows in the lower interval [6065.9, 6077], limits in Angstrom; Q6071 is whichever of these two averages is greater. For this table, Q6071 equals 13.9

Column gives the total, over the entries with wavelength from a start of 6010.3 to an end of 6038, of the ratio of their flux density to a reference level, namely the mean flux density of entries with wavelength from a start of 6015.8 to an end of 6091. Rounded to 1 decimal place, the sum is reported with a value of 10.1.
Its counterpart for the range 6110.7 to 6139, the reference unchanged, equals 10.1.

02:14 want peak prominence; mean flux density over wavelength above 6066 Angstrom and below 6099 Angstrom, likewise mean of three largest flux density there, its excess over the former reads 0.58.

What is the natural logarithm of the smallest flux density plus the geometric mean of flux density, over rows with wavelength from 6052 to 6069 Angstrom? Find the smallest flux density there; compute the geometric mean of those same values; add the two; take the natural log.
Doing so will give 3.206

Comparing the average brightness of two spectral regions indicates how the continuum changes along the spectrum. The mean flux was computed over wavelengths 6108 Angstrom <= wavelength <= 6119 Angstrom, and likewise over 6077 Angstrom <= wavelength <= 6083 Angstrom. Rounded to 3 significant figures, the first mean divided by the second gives 1.00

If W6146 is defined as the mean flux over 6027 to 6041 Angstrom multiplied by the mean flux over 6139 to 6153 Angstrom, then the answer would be 177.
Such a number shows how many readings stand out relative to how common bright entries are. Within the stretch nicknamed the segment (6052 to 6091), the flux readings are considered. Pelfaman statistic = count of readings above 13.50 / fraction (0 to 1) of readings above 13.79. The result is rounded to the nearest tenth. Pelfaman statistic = 31.5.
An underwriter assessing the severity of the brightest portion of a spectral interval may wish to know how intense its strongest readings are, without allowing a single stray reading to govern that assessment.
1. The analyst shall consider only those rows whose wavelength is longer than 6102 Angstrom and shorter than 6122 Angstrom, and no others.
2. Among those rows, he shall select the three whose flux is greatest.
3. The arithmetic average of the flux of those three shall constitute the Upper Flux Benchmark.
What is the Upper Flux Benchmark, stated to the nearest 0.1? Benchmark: 13.8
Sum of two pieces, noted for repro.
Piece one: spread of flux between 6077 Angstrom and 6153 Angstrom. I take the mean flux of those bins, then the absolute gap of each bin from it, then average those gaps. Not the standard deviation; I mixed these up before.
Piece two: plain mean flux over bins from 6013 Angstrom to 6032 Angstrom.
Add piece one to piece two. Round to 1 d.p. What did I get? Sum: 14.0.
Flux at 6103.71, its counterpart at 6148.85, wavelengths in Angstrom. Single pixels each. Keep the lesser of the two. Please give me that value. 12.6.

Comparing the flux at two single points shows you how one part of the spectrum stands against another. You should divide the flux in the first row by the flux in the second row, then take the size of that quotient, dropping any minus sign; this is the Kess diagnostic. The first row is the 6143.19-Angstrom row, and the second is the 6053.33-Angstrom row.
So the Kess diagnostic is 0.96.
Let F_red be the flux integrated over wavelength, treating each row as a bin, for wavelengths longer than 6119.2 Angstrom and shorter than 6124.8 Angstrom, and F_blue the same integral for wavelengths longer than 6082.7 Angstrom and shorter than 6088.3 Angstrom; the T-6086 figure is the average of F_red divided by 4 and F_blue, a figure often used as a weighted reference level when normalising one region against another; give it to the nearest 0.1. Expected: 48.2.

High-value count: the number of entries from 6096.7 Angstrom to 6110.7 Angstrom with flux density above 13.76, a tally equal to 1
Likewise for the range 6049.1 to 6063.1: 0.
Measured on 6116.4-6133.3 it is 3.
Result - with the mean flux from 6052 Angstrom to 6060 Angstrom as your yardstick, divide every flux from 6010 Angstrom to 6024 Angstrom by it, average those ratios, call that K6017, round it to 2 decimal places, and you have 1.10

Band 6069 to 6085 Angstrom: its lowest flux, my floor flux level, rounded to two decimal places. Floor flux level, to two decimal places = 13.18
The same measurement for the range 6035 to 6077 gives 11.51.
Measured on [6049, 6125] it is 11.51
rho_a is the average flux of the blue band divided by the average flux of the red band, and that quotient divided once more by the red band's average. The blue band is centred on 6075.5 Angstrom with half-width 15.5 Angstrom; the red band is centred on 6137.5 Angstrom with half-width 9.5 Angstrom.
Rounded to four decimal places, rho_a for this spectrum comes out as 0.0758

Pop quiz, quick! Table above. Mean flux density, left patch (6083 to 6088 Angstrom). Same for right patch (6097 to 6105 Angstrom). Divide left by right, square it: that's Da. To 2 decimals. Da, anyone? 1.07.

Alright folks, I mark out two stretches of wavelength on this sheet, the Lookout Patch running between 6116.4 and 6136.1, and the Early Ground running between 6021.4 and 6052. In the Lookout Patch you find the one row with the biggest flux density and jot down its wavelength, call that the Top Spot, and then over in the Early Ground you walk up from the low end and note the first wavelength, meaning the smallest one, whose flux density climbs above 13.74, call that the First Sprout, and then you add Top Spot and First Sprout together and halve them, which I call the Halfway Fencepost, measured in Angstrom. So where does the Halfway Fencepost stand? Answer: 6075.9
